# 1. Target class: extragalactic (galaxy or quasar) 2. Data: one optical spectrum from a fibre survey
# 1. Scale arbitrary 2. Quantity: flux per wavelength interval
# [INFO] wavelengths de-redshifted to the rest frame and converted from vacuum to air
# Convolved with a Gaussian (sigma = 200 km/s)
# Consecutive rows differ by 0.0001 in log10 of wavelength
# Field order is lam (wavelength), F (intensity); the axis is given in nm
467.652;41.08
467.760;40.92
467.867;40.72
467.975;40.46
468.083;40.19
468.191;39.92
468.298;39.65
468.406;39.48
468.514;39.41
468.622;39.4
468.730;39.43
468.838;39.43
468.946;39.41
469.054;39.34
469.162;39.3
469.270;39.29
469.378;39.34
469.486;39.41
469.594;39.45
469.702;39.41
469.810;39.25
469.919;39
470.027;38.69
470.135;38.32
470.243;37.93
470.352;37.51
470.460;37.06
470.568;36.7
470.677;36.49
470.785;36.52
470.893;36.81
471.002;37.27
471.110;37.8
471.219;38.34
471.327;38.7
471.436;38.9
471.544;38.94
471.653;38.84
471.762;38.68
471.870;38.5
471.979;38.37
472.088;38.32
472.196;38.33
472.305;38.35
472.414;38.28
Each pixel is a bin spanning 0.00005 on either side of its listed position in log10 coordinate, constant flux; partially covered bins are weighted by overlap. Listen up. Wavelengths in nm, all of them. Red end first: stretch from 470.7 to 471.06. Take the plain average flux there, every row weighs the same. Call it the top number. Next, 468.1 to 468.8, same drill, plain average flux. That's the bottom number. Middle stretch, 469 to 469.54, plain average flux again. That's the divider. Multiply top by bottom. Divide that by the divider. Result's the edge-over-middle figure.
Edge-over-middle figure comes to 37.1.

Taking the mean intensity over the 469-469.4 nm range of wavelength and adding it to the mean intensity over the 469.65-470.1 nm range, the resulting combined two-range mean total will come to 78.4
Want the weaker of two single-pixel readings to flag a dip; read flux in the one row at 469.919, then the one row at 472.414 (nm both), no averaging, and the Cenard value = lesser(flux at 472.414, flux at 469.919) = 38.3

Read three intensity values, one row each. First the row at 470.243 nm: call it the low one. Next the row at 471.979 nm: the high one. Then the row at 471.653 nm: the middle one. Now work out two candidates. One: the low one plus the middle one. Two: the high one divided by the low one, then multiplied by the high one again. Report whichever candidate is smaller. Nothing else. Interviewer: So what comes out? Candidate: 38.8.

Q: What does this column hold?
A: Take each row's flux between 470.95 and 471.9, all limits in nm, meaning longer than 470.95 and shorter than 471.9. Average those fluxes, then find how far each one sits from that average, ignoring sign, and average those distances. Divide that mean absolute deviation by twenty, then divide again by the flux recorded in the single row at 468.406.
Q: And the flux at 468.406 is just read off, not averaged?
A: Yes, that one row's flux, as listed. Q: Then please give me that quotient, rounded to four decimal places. 0.0005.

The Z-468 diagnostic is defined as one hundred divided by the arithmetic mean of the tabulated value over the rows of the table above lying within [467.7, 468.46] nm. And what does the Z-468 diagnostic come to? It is 2.49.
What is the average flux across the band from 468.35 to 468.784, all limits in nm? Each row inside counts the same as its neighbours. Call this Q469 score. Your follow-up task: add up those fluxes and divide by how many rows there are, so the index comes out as 39.4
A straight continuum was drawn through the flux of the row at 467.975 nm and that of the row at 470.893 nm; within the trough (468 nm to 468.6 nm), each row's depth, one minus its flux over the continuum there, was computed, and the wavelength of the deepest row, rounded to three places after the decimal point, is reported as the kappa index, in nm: 468.406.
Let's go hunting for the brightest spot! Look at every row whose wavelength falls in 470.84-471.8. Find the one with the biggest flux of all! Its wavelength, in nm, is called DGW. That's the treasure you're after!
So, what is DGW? 471.544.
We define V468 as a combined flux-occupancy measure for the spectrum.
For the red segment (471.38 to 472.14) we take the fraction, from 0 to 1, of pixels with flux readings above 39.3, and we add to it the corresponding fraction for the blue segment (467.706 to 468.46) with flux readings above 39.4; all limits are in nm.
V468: 1.0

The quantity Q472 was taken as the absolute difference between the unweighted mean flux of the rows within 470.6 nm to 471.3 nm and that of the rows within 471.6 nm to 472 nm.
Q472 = 1.4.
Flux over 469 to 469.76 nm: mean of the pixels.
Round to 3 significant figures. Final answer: 39.4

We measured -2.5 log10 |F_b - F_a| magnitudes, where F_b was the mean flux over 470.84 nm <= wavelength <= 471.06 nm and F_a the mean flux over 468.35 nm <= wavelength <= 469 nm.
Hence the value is -0.9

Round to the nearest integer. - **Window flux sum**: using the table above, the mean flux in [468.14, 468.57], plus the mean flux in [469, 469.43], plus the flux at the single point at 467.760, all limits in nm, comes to 120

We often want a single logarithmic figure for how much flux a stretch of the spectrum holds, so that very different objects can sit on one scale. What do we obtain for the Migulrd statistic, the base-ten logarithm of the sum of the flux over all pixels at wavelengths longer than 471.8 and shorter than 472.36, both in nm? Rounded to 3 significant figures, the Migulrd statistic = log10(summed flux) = 2.28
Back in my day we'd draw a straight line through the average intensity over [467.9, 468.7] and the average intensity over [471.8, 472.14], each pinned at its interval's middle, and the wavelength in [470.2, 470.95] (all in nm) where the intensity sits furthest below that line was 470.677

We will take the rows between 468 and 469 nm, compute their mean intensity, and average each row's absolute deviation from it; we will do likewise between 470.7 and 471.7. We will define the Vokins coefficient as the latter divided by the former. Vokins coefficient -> 4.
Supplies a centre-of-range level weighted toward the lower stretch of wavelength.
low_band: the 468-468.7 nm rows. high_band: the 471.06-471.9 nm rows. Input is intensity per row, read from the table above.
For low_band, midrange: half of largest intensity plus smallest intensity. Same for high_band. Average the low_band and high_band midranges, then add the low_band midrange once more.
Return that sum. 78.9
